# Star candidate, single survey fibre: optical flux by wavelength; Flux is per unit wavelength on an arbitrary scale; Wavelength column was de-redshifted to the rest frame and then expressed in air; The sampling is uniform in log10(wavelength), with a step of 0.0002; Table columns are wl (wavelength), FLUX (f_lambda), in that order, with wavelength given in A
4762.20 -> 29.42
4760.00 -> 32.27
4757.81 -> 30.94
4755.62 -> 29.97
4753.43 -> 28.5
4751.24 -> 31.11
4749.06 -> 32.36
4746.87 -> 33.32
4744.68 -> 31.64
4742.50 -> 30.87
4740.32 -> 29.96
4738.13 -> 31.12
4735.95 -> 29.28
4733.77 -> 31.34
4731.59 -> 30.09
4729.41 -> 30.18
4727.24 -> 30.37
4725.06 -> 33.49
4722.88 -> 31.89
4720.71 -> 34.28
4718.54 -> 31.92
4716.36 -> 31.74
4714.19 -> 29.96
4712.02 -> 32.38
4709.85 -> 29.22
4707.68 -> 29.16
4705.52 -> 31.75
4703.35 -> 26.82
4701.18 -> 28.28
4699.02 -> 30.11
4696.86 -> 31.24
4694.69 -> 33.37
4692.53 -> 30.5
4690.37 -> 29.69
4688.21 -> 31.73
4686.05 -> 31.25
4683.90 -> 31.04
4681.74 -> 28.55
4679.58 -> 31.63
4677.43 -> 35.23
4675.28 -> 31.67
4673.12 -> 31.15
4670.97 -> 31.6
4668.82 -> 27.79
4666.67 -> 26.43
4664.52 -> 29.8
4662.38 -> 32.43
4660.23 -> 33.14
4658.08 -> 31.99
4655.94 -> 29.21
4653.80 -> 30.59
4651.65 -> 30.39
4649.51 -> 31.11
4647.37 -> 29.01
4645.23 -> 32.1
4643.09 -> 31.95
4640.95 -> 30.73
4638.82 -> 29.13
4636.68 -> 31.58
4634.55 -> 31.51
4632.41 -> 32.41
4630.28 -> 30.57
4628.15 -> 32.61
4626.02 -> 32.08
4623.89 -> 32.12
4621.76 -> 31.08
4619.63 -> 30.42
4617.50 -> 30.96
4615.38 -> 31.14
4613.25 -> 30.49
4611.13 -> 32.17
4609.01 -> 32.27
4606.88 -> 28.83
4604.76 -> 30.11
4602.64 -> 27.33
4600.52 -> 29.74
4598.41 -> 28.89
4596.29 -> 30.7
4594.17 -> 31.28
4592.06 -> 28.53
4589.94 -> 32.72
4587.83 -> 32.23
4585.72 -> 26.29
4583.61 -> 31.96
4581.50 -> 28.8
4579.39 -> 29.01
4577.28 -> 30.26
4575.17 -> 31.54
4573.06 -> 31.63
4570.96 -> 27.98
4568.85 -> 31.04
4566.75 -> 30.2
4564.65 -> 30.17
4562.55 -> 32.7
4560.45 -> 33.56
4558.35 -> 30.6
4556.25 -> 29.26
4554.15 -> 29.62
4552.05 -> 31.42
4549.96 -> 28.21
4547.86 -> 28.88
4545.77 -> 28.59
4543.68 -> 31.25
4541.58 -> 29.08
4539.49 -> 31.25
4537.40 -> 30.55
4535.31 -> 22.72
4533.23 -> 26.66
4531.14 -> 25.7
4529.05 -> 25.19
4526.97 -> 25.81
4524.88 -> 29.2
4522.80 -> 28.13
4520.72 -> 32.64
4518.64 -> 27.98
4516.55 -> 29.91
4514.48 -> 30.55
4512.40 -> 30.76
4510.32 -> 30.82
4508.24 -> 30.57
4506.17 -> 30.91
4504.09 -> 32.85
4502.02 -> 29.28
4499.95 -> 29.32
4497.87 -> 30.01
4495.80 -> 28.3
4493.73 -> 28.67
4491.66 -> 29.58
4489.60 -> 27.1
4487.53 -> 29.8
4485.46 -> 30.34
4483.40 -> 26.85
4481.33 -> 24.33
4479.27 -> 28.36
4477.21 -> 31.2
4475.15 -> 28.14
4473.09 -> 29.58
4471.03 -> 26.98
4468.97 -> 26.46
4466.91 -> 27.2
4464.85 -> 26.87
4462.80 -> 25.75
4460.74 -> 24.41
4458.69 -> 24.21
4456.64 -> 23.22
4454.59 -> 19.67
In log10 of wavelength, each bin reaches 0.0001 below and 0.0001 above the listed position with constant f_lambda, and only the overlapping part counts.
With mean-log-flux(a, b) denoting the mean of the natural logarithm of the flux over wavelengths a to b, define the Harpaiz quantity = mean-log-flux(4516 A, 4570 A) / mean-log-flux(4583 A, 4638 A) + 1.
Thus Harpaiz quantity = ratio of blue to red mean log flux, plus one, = 1.98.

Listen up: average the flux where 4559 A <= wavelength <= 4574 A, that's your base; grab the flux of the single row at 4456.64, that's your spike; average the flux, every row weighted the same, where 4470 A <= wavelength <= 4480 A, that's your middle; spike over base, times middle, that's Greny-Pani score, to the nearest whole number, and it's 22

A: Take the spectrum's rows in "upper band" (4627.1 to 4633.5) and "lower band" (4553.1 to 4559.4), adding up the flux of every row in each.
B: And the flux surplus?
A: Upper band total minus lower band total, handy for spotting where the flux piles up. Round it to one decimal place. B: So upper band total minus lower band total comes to 6.1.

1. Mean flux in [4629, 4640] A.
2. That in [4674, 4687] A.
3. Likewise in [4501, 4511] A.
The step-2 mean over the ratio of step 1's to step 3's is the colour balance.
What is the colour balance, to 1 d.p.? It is 31.4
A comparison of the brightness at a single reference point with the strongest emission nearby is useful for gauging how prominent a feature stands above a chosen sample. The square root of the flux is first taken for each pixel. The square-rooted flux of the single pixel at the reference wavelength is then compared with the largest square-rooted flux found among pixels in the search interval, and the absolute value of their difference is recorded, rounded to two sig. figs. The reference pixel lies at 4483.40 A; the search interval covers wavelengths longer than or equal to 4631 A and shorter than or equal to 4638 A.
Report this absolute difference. 0.51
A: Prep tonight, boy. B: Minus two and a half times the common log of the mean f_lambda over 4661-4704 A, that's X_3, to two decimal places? -3.71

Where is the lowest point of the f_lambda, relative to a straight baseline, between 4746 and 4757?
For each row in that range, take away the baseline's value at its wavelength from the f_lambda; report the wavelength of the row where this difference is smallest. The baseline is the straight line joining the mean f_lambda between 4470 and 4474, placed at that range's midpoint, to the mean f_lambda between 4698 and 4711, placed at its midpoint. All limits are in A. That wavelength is 4753.43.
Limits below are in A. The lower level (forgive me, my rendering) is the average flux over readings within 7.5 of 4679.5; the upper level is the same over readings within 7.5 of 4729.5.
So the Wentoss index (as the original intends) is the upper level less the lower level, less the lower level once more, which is -32.1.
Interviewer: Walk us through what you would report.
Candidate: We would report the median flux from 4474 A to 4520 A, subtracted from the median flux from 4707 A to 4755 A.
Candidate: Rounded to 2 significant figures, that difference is 1.4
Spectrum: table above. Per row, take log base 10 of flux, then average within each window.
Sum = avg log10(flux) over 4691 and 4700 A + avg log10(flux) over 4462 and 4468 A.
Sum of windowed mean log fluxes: 2.92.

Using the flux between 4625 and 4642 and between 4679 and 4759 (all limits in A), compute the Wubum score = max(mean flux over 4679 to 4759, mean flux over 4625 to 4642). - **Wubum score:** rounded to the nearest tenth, 31.3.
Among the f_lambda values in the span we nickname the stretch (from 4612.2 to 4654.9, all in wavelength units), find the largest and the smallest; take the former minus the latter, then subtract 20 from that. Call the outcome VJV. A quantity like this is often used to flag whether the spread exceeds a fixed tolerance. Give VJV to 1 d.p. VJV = -16.4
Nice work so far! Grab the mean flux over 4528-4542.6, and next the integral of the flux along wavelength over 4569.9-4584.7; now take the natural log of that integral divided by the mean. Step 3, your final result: 2.79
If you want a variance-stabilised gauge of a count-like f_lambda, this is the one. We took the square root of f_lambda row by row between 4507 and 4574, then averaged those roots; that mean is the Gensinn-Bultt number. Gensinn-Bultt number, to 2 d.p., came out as 5.42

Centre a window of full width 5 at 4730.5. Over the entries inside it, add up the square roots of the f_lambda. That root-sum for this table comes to 11.0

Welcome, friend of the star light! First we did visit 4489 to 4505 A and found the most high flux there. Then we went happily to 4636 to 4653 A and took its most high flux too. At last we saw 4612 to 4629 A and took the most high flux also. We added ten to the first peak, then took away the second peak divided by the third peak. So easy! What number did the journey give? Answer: 41.9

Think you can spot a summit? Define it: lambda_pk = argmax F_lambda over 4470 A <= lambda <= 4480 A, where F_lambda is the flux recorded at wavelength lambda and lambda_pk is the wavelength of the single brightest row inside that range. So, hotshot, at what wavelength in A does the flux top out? 4477.21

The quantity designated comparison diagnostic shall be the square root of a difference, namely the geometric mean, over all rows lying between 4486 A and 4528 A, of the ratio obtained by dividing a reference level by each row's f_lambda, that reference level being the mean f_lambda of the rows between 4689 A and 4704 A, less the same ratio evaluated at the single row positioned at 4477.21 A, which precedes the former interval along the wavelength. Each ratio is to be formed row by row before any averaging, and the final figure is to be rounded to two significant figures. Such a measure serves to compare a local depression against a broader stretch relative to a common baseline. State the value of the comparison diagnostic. 0.23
